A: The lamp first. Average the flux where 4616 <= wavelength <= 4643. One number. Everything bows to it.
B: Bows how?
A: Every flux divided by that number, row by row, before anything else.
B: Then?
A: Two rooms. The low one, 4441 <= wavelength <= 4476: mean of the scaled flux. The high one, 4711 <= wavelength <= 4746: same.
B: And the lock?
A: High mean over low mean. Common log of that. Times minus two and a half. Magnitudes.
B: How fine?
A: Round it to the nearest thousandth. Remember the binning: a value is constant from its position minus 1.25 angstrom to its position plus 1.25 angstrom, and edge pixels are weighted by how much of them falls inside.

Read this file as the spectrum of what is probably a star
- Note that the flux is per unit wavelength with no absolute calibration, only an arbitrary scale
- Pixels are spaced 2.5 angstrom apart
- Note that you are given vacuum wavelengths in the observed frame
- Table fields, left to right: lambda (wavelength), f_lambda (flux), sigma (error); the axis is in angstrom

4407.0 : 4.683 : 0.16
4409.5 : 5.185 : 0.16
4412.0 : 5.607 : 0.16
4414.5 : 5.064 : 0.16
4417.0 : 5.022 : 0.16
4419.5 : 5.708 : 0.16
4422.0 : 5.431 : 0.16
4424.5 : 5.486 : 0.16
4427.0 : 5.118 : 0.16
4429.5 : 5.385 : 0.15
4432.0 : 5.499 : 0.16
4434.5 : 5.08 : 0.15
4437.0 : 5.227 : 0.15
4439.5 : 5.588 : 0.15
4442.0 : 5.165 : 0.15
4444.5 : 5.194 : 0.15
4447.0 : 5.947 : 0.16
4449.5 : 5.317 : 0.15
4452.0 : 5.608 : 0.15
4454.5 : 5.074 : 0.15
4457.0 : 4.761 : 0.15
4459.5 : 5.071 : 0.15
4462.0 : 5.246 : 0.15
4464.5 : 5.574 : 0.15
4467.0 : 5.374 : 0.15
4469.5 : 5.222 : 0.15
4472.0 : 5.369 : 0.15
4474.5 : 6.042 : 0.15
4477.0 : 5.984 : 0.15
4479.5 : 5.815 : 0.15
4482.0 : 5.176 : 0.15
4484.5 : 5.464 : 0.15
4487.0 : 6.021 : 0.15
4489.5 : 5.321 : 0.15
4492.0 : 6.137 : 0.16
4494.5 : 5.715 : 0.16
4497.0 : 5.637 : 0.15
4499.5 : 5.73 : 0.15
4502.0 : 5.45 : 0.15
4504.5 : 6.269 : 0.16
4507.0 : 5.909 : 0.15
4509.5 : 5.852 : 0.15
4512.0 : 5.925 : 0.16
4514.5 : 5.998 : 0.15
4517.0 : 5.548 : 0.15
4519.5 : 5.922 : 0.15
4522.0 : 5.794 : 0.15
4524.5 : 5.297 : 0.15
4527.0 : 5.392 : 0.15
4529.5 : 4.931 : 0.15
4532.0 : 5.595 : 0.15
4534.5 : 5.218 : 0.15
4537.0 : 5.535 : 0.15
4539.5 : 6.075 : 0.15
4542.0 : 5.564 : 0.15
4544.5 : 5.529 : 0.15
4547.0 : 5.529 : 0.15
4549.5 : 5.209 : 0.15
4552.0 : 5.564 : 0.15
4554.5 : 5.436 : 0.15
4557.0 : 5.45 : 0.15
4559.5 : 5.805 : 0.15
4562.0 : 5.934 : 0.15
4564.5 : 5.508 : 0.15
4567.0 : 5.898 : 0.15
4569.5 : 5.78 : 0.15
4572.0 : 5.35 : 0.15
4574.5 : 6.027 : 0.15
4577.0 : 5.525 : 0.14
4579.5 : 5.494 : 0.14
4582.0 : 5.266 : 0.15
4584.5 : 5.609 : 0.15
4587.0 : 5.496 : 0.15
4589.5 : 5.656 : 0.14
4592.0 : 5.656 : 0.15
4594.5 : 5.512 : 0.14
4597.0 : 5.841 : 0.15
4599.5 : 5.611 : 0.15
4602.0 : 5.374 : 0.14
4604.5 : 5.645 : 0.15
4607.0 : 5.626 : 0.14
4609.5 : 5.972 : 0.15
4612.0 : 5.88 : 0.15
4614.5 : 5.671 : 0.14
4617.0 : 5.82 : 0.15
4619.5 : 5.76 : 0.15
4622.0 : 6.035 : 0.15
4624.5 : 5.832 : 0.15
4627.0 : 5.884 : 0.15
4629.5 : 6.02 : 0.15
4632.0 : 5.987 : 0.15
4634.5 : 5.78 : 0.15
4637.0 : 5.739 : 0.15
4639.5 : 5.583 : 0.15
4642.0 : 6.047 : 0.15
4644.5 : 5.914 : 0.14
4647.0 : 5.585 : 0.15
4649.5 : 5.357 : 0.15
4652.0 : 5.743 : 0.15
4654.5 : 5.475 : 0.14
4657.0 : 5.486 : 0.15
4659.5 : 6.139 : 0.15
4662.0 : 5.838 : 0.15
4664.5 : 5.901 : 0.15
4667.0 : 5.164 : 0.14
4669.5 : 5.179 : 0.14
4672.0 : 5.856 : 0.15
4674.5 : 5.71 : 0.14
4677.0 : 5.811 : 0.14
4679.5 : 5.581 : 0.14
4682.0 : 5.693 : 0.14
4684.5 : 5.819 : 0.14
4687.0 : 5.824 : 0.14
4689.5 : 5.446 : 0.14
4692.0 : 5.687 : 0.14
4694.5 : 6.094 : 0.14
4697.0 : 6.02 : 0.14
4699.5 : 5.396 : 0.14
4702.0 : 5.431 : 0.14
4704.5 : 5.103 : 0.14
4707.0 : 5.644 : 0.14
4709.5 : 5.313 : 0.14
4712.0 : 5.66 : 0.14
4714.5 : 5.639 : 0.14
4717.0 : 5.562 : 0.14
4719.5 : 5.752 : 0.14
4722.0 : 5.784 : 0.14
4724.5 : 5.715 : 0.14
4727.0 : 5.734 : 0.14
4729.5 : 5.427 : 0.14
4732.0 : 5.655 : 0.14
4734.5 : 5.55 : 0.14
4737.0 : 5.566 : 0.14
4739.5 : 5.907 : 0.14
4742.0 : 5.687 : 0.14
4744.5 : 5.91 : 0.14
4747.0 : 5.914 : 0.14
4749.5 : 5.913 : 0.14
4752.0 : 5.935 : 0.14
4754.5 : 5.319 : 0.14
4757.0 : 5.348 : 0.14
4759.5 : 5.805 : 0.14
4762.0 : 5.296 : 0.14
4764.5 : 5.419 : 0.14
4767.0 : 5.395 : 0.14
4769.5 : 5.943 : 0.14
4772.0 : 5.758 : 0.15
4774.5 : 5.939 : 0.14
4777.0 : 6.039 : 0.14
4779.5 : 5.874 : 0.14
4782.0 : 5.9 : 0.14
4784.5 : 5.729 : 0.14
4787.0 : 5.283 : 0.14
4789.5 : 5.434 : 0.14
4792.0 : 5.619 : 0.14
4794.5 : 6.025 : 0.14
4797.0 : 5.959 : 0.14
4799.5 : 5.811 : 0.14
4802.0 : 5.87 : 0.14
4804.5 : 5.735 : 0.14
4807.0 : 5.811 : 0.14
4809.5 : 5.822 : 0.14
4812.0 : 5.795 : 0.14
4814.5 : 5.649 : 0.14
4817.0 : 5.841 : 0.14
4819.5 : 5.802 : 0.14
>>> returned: -0.064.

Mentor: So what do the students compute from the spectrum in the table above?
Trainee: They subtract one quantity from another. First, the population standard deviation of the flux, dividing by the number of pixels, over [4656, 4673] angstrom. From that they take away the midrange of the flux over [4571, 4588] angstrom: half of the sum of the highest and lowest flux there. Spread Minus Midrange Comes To -5.30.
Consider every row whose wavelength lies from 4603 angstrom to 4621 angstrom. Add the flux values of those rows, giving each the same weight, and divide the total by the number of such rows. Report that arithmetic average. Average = 5.77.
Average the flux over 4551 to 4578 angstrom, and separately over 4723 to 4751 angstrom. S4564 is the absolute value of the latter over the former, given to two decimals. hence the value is 1.01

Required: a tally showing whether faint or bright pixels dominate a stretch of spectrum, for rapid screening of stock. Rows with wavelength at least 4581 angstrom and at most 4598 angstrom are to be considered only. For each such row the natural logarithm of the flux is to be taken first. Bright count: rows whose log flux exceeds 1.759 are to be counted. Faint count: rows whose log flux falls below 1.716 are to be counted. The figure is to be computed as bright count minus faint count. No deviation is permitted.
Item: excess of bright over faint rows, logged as -2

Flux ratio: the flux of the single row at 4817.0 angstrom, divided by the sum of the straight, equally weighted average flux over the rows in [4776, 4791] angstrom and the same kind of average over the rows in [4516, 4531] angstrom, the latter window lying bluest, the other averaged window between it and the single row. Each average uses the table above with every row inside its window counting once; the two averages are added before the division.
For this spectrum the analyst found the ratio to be 0.52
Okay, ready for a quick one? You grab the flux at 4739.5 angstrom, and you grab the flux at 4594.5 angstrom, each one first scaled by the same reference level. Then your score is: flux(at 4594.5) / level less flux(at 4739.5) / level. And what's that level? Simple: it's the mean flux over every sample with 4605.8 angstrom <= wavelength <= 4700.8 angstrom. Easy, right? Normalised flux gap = -0.07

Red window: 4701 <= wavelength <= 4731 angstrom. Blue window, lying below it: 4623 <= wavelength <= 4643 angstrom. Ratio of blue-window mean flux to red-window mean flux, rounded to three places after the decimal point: 1.053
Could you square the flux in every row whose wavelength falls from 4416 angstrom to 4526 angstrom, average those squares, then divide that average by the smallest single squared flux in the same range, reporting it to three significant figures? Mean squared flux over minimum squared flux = 1.36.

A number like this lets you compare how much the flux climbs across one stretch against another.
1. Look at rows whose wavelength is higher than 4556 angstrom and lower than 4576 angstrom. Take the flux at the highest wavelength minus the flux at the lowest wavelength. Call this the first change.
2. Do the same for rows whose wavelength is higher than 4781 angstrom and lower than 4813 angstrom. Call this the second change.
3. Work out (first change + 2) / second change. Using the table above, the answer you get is -25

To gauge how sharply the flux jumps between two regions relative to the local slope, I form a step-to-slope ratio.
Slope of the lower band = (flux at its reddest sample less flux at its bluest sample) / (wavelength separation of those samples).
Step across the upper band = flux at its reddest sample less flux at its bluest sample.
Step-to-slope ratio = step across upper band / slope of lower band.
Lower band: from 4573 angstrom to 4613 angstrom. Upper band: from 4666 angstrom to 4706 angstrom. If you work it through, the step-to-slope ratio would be 16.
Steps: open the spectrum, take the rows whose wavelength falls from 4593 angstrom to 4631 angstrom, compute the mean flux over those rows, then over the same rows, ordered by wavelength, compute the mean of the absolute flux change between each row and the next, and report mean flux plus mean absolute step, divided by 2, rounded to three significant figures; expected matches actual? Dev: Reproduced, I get 2.98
